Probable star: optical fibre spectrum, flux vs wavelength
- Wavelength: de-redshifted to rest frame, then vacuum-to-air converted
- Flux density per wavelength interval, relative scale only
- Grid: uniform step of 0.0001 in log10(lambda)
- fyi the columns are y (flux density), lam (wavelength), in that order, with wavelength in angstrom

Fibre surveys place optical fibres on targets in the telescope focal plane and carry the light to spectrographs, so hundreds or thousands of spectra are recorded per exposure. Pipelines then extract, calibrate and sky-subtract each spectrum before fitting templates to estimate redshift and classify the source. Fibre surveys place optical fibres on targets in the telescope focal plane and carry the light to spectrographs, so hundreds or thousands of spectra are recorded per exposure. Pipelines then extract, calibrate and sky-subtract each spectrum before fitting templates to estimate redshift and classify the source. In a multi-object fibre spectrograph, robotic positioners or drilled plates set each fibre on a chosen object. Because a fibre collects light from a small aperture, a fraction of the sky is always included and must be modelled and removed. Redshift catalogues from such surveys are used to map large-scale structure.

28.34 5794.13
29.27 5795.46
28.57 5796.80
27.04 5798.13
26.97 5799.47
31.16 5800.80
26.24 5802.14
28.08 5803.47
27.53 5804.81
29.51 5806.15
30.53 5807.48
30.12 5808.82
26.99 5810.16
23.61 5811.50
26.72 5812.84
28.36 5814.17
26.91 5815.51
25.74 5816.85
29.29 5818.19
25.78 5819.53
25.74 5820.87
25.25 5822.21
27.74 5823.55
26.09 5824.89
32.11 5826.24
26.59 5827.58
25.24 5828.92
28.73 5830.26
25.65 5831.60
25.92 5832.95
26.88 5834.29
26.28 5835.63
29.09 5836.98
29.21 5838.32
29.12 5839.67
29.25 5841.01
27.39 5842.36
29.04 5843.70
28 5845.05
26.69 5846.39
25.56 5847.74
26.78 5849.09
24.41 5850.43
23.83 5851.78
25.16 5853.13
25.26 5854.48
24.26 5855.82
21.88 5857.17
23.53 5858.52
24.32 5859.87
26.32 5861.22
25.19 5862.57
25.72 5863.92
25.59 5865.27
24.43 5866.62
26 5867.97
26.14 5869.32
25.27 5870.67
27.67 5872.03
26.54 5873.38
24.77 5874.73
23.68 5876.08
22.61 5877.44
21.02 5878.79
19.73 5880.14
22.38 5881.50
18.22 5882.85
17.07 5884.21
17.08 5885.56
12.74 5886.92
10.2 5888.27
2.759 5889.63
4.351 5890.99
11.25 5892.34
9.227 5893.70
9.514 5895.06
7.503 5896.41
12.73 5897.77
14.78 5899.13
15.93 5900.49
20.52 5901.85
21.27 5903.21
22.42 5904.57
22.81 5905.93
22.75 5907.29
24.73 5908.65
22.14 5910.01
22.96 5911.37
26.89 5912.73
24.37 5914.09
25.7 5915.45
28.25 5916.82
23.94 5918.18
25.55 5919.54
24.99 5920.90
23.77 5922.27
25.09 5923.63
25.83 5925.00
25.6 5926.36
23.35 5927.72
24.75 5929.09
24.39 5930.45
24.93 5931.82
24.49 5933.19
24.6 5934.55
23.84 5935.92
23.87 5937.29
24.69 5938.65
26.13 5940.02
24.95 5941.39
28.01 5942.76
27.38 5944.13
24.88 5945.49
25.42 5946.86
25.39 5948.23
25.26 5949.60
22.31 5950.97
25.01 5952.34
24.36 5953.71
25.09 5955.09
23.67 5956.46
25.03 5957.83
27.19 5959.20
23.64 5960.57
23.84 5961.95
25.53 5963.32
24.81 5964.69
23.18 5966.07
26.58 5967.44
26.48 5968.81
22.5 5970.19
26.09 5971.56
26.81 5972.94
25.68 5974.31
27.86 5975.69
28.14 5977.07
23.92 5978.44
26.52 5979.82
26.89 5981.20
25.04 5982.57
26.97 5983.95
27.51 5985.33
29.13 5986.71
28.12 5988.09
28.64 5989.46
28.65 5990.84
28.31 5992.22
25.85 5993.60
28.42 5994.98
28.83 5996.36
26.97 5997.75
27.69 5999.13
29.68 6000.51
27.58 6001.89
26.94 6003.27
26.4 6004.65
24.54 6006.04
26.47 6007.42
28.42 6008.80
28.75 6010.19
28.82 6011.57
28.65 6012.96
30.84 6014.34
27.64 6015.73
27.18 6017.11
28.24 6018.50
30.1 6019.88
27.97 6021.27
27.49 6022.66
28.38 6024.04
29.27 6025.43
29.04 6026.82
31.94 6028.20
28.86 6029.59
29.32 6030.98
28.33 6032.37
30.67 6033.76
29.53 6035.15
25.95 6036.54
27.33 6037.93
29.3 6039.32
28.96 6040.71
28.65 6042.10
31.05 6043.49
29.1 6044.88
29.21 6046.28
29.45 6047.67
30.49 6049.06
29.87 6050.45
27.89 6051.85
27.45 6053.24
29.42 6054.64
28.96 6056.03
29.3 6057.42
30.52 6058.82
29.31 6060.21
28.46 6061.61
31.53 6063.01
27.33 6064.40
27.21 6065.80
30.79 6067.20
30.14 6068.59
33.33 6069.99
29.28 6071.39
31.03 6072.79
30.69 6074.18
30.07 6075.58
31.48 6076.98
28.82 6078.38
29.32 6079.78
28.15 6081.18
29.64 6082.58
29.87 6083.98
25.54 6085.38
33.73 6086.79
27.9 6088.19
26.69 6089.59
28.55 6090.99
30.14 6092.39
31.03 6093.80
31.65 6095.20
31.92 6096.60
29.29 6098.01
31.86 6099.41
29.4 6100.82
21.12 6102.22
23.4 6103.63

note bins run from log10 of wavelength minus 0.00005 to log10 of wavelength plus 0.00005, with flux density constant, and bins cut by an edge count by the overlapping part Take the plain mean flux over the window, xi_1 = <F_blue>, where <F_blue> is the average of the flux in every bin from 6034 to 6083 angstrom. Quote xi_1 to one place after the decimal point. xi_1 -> 29.4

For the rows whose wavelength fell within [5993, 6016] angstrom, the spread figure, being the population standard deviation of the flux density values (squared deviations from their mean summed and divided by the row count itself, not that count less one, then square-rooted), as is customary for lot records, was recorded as 1.5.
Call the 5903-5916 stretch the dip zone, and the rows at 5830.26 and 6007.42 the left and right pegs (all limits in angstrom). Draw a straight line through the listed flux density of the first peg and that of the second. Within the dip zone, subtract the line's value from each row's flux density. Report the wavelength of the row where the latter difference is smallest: 5903.21 angstrom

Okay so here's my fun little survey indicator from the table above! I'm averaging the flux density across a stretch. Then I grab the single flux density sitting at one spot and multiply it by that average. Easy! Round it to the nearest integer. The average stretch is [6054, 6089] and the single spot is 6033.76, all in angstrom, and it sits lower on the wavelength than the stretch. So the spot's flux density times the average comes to 910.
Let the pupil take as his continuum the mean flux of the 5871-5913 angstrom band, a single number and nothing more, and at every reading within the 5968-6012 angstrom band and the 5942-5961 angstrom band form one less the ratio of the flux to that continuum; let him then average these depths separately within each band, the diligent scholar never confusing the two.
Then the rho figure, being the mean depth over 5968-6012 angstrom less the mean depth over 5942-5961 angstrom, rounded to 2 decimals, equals -0.11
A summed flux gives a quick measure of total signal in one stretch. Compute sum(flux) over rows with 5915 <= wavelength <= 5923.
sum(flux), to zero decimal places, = 152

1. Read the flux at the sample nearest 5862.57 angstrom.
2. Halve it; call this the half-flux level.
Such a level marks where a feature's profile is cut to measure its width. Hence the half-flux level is 12.6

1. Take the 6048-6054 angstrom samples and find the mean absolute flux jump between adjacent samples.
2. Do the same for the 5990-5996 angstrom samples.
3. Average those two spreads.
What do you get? 1.4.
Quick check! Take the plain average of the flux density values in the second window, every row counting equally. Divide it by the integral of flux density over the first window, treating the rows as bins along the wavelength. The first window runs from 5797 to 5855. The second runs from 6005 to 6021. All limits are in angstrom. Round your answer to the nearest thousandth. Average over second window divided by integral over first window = 0.018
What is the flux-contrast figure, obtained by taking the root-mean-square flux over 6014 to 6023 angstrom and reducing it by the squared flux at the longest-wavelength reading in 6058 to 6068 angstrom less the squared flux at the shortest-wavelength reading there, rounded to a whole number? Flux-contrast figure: 12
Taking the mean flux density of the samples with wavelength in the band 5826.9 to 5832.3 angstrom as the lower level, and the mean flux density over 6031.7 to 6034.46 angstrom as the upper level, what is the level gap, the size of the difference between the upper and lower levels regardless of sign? 2.9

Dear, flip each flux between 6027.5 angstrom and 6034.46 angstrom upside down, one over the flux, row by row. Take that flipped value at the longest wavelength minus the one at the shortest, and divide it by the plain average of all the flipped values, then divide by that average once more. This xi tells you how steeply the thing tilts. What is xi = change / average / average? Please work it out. 1.1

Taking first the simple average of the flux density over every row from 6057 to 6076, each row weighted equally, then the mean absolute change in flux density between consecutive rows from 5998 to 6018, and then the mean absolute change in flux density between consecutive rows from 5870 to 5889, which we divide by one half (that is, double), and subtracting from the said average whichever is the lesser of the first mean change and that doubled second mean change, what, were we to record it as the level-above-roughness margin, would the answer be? 28.6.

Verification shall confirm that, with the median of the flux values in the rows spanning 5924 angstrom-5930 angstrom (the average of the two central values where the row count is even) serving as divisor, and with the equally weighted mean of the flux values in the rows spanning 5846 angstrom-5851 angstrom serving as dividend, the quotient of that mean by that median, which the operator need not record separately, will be 1.03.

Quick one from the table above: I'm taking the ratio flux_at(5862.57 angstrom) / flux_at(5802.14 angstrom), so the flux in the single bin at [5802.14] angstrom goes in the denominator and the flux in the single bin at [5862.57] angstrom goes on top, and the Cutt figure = 0.96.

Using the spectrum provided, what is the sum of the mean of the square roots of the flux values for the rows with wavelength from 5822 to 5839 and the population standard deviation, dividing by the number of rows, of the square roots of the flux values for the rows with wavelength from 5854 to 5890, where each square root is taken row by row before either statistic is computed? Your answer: 6.0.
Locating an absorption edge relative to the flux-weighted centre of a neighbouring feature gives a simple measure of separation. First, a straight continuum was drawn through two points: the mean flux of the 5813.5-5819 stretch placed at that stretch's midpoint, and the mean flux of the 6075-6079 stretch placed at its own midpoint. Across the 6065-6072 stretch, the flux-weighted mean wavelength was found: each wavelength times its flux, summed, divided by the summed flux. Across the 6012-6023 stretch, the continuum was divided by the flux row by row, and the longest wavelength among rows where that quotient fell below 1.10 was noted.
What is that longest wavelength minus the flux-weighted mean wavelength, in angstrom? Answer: -46.0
